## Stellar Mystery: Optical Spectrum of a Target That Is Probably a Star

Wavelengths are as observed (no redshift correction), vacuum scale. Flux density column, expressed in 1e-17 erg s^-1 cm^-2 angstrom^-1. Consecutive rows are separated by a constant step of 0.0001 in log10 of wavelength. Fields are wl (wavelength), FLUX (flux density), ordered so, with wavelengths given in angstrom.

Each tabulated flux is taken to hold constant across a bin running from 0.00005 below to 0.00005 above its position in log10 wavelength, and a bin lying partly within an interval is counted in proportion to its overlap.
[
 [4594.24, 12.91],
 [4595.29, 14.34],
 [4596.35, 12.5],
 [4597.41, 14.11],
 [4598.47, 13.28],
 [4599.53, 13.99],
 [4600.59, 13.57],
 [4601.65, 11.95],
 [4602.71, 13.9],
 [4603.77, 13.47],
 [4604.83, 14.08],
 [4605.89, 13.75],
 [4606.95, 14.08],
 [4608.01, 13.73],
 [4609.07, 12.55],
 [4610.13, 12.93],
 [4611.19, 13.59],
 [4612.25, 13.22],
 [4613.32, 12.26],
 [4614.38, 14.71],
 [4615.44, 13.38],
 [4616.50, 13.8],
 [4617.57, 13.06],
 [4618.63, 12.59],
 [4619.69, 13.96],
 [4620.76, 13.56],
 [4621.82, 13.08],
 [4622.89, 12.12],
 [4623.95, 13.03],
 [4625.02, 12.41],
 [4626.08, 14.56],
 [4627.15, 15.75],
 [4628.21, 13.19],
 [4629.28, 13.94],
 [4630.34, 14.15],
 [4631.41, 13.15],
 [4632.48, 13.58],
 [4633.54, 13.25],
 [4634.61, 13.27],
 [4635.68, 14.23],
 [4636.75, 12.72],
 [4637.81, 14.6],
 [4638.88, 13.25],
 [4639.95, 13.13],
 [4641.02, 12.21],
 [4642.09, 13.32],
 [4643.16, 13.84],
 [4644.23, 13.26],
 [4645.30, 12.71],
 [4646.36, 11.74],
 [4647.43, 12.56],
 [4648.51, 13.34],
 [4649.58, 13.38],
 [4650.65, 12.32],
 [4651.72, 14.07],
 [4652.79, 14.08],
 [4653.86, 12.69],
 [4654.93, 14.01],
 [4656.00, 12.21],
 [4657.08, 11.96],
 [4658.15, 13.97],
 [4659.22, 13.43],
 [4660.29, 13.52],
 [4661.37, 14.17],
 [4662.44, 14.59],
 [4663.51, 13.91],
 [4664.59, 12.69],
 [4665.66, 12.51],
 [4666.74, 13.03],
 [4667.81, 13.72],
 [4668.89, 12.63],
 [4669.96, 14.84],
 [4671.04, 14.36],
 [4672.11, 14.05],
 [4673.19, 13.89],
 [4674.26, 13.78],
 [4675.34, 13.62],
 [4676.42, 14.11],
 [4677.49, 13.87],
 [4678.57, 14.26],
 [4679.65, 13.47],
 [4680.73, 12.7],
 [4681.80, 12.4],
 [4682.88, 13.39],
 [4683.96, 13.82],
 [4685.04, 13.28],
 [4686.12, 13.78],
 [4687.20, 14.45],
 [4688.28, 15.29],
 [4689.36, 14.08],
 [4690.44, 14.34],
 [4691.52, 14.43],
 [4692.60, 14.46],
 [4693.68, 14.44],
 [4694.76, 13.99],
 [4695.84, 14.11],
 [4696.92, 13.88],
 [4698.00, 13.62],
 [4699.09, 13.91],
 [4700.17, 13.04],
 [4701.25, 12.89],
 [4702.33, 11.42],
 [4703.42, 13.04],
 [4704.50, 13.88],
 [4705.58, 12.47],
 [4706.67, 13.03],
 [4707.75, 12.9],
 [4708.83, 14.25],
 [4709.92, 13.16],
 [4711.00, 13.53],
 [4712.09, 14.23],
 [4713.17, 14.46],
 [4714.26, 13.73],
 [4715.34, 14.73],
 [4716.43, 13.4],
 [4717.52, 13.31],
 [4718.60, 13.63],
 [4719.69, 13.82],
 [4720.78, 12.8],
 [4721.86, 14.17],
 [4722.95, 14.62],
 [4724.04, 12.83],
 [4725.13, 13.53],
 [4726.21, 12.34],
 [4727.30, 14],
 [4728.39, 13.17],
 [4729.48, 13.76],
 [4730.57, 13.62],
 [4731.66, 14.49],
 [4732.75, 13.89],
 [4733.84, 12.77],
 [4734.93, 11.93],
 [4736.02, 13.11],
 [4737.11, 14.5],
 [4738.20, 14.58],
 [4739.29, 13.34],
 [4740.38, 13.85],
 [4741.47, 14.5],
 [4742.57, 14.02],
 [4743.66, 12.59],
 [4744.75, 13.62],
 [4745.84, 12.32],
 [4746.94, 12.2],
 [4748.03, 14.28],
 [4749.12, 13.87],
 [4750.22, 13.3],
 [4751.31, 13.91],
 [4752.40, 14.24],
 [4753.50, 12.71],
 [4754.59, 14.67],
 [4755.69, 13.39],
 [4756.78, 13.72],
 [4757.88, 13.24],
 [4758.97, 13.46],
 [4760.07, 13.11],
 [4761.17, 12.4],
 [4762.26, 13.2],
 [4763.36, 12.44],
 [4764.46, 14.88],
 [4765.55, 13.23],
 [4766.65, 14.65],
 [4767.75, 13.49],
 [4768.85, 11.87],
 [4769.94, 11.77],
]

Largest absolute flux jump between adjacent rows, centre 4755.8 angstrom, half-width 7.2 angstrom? 1.96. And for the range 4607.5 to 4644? 2.56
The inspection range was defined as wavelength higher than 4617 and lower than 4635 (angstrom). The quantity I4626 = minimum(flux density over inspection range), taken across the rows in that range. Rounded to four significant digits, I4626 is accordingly 12.12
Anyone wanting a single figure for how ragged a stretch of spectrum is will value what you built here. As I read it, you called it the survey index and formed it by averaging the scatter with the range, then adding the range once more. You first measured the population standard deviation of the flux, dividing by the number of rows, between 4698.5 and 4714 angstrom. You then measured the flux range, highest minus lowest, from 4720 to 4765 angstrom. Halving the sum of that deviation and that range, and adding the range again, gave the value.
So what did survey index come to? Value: 4.82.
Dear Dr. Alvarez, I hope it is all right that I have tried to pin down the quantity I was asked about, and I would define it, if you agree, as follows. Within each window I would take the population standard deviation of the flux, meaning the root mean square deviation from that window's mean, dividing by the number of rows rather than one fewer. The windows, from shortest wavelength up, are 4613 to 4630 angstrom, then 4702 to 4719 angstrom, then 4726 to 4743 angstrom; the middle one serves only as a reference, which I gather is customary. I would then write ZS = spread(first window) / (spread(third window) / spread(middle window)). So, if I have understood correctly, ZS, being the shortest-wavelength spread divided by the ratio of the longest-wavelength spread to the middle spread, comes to 1.0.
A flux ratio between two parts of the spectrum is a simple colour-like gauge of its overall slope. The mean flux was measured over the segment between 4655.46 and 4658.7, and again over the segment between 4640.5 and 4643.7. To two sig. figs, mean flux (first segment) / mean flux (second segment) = 0.97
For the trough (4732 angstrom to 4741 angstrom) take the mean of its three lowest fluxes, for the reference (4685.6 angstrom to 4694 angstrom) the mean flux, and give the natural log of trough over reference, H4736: -0.13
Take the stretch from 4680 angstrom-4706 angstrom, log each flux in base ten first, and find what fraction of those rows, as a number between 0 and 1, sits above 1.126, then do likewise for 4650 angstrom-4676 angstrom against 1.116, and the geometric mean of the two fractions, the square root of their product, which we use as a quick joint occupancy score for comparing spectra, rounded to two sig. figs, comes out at 0.67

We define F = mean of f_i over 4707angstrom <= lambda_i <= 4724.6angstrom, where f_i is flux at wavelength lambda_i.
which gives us 13.7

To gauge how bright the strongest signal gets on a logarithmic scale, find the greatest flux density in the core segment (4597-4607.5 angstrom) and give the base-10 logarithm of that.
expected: 1.15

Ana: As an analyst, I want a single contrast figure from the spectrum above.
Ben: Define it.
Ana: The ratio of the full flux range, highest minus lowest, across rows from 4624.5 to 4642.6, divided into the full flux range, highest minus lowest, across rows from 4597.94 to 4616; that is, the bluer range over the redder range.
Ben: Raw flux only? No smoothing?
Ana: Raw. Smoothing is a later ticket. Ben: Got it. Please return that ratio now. 0.8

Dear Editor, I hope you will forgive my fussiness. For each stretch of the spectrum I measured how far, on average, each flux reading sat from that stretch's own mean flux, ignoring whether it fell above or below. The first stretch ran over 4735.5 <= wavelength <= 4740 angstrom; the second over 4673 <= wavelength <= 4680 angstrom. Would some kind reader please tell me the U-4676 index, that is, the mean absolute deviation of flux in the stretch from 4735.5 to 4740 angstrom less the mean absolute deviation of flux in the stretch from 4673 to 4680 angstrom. 0.5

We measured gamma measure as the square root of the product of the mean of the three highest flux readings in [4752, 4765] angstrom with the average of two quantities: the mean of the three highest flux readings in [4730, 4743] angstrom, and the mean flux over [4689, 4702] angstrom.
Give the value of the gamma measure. 14.4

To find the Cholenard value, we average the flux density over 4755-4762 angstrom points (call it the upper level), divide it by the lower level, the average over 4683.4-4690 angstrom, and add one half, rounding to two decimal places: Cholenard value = 1.44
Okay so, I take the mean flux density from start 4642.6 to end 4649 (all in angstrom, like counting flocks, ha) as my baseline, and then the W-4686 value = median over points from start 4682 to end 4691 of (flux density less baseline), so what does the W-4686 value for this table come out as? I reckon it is 1.0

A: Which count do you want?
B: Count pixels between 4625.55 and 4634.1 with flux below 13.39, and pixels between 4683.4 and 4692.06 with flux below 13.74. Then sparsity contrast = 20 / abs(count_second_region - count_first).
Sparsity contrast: 10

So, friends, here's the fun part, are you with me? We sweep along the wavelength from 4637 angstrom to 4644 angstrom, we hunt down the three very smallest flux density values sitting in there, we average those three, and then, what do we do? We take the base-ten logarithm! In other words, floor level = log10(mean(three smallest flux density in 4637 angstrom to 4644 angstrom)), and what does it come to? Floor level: 1.11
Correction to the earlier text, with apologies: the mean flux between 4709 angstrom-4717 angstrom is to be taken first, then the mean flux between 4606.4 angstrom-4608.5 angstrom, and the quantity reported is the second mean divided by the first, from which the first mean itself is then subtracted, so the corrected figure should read -12.89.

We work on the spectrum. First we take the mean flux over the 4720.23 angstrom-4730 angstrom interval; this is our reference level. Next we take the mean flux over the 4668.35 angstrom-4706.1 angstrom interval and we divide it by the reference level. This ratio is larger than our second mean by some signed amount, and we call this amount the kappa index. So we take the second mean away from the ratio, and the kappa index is -12.70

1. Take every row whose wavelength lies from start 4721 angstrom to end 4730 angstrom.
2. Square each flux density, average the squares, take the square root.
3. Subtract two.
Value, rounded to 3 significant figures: 11.6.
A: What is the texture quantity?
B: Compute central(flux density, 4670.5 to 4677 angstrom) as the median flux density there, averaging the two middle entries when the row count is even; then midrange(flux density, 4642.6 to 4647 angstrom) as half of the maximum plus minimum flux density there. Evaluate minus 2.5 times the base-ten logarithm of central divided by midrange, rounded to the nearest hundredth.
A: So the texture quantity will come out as -0.10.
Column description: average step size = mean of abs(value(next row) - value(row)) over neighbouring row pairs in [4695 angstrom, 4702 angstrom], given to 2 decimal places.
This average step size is 0.36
